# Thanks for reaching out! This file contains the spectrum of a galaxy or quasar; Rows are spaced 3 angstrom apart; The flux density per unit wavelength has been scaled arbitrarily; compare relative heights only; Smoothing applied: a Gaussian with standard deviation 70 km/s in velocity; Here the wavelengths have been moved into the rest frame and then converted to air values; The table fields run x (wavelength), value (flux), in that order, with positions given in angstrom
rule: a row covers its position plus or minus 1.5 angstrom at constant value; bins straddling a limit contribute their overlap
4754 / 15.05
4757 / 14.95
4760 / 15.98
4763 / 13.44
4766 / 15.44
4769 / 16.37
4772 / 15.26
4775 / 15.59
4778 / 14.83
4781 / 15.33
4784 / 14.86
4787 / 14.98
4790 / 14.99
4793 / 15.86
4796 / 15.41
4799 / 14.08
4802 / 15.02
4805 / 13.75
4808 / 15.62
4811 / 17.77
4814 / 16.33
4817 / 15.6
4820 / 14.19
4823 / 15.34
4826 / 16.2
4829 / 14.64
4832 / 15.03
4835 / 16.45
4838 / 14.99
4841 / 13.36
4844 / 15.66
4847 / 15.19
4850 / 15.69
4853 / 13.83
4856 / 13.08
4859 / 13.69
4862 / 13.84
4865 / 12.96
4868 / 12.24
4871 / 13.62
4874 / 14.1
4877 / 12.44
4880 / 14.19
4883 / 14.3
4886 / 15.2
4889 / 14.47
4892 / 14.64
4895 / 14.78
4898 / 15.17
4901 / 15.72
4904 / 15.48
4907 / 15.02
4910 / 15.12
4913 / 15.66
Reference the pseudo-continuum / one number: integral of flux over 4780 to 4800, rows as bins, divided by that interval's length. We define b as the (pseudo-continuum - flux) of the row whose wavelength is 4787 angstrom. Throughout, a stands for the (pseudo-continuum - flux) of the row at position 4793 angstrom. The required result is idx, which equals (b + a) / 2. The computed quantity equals -0.3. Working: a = -0.8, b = 0.1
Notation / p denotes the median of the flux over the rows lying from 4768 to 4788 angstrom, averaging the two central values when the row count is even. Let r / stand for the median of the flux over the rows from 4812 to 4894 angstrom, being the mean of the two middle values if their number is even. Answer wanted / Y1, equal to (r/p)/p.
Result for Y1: 0.0621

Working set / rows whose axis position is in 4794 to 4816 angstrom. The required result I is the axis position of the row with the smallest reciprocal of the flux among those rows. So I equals 4811 angstrom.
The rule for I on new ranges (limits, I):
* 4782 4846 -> 4811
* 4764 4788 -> 4769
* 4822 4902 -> 4835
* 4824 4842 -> 4835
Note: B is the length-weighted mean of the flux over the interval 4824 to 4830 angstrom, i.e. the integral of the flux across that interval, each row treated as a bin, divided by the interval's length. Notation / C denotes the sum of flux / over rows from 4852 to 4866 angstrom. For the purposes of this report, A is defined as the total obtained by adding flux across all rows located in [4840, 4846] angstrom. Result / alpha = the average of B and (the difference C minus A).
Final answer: 26.9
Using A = 29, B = 15.5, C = 67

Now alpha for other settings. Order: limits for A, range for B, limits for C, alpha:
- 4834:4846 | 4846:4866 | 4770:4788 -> 22.2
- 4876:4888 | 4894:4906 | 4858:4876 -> 19.8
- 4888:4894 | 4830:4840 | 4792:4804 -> 23.3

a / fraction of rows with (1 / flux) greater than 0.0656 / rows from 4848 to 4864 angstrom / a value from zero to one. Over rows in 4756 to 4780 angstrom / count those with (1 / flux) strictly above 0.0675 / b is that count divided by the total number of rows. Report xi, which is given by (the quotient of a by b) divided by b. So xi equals 51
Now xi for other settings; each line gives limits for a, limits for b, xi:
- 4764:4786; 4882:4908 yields 1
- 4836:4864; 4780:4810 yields 19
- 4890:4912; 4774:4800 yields 58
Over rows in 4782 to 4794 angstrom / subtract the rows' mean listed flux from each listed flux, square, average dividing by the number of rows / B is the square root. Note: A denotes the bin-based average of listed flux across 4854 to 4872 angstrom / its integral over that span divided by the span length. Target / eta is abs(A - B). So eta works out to 12.8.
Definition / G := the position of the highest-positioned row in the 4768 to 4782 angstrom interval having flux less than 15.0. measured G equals 4778 angstrom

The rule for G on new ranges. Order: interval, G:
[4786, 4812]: 4805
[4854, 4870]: 4868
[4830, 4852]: 4841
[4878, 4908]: 4895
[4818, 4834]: 4829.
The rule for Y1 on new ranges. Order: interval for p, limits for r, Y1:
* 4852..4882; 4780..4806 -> 0.0804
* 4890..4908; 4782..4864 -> 0.0659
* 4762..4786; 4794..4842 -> 0.0649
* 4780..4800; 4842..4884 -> 0.0616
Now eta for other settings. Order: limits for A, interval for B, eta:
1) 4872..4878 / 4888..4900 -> 13.1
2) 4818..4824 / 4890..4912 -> 14.4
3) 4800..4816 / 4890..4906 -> 15.2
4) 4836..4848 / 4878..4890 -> 14.5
